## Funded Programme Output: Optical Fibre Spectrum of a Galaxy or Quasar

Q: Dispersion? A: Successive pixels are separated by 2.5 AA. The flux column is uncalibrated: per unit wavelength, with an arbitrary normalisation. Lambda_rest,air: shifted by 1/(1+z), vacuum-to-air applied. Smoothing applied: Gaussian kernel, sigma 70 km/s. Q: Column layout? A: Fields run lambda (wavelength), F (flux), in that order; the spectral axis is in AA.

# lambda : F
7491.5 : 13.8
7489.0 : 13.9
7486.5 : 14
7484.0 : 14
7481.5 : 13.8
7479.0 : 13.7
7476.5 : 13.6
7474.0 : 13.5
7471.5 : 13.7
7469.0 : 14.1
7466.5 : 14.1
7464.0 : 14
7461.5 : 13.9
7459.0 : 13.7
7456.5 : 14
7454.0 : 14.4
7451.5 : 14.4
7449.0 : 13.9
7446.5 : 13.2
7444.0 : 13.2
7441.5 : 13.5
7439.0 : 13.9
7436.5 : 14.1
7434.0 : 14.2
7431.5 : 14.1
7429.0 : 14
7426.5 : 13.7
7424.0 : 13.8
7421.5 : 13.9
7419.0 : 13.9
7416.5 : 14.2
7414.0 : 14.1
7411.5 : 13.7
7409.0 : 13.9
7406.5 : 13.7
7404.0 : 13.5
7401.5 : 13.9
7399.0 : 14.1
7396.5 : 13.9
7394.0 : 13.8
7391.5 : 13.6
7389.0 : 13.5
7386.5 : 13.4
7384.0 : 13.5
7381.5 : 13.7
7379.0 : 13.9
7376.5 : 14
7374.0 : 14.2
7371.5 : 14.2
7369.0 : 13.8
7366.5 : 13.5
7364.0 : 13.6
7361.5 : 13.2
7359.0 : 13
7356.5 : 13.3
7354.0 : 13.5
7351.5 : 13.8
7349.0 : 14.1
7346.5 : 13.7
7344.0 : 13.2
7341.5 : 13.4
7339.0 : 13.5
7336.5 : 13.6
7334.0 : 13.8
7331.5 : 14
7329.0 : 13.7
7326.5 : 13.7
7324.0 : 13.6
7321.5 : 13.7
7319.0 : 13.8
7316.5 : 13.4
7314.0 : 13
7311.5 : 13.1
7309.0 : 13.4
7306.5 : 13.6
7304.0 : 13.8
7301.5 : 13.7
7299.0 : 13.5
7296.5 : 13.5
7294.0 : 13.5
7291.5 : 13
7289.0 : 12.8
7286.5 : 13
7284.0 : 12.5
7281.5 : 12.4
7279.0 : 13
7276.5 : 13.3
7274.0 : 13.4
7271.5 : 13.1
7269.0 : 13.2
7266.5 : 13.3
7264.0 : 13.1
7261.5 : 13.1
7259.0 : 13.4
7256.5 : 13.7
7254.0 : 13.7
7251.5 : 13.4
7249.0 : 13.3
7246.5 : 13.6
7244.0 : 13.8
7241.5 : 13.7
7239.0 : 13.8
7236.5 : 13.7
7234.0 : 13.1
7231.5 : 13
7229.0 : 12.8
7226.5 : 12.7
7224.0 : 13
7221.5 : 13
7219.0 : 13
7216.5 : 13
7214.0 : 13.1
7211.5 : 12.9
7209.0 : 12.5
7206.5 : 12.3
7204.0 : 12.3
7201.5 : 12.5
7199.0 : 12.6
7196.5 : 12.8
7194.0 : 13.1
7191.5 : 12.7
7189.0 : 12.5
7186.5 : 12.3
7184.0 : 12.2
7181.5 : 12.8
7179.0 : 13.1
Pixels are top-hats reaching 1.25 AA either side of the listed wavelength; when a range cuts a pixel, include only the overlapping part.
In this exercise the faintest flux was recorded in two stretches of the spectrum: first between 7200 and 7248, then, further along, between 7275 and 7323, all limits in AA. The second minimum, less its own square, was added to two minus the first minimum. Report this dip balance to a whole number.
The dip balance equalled -152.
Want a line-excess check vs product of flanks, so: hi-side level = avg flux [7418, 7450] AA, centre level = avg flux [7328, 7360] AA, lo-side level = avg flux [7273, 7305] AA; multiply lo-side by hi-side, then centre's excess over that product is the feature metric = -168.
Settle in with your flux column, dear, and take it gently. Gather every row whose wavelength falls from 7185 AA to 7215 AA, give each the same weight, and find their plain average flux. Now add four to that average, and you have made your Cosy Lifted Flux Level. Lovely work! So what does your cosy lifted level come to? 16.6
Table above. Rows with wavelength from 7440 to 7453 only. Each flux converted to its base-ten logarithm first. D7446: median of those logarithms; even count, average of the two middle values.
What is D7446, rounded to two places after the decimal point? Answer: 1.13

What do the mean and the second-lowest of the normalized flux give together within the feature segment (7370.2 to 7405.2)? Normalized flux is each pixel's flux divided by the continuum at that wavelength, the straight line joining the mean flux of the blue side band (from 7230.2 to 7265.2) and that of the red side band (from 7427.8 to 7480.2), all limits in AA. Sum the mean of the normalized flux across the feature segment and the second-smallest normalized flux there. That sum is 1.99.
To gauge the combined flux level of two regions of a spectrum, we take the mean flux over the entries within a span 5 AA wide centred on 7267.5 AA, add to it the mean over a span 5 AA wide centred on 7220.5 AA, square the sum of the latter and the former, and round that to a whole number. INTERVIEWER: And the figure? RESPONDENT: 689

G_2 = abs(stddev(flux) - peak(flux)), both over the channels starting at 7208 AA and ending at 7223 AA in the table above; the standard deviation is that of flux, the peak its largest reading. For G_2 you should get 12.9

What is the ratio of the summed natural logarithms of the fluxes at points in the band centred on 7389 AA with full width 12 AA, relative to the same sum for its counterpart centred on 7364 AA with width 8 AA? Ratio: 1.67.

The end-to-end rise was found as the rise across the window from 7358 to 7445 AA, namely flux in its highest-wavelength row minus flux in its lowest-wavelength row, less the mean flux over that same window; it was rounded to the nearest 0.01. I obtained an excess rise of -13.58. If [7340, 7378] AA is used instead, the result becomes -13.03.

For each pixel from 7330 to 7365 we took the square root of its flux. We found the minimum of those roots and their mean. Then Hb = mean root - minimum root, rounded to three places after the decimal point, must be 0.075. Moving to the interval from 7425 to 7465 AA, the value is 0.093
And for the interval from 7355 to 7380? 0.091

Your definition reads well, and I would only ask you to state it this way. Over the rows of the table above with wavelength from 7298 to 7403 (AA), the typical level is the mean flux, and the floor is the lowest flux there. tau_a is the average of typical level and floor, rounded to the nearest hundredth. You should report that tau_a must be 13.32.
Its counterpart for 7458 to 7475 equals 13.68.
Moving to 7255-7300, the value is 12.78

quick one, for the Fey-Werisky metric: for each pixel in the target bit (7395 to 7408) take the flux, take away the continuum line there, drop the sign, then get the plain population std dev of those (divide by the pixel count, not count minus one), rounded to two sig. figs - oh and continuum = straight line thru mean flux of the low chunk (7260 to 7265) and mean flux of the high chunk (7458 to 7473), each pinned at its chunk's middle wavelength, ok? 0.14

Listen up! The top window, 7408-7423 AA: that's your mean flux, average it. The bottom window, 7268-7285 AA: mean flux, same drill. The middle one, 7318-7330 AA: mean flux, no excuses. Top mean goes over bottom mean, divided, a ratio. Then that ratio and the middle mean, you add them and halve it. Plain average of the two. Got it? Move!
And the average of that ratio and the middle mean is 7.4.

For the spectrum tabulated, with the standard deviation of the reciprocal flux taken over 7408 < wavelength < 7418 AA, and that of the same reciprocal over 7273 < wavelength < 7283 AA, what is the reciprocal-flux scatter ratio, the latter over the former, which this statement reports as 2.4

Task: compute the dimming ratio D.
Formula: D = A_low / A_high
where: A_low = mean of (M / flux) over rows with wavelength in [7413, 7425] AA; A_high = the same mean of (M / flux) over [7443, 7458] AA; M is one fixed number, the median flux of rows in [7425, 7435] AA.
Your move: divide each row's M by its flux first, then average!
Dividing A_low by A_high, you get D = 0.990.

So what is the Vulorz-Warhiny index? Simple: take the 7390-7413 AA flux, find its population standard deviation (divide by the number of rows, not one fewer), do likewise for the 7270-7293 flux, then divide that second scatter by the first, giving 1.8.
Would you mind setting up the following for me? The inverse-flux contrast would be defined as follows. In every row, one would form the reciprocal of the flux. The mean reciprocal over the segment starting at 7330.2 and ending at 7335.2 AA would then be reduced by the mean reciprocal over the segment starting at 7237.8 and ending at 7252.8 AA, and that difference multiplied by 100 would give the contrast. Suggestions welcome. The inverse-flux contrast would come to -0.16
